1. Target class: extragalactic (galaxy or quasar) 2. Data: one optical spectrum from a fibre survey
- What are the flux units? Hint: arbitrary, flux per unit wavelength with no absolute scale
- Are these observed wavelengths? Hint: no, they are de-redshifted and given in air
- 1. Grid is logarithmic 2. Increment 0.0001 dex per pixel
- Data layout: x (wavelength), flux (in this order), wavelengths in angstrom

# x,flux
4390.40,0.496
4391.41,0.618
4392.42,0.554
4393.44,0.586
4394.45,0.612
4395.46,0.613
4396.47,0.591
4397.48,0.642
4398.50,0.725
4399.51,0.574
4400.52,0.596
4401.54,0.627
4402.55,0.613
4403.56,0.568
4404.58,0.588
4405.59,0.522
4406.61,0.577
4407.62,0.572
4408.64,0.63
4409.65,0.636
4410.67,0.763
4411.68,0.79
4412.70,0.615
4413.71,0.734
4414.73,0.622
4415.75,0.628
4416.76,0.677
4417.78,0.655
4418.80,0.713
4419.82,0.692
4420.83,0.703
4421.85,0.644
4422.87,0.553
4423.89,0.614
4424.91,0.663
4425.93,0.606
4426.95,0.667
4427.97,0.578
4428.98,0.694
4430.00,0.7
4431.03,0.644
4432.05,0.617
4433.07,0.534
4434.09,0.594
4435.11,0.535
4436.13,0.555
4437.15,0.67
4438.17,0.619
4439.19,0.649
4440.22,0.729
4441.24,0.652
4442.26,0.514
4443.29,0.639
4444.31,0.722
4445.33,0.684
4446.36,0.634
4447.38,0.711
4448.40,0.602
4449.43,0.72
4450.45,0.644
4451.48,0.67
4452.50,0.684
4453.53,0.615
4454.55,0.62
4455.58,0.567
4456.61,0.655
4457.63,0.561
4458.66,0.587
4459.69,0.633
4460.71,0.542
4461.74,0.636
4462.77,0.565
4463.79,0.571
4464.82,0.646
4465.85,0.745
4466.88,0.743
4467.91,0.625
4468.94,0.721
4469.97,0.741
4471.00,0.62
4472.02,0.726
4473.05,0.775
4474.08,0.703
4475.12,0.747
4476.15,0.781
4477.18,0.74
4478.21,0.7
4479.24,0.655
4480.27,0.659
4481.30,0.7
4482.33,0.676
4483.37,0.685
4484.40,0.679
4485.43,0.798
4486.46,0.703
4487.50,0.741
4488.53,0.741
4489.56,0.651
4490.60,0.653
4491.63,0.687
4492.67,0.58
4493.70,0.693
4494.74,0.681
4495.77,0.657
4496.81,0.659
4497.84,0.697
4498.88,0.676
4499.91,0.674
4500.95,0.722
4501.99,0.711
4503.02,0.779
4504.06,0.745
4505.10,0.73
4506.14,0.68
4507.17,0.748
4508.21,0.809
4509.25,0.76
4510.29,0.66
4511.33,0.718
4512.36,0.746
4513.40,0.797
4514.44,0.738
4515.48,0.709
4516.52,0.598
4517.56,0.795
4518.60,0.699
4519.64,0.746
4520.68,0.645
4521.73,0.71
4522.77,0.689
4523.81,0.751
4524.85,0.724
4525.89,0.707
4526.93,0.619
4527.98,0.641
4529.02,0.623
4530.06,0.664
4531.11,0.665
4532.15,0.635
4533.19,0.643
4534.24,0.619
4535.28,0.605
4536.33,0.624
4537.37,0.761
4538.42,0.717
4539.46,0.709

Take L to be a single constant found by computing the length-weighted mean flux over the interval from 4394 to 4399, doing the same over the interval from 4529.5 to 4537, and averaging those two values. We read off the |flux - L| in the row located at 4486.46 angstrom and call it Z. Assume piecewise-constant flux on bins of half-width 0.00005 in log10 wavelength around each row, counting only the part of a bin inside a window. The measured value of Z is 0.065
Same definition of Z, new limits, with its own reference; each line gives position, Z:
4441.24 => 0.014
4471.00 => 0.018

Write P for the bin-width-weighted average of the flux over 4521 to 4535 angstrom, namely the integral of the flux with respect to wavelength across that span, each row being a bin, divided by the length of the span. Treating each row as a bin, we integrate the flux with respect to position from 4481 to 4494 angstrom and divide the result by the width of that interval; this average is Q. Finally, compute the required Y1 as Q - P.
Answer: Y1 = 0.024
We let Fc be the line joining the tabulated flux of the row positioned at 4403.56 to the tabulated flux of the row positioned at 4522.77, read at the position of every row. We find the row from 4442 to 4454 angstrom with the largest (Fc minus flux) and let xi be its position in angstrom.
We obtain 4442.26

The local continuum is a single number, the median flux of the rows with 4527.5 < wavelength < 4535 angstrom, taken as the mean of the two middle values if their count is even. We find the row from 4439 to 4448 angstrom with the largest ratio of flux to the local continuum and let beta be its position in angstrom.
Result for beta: 4440.22 angstrom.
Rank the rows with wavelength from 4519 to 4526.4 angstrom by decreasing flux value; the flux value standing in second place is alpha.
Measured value 0.746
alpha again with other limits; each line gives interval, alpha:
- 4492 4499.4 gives 0.693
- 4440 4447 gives 0.722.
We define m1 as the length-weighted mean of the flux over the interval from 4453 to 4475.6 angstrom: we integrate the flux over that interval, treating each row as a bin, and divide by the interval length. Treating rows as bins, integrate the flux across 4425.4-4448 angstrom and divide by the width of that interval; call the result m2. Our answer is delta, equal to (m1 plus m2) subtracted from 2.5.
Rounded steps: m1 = 0.65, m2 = 0.634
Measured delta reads 1.21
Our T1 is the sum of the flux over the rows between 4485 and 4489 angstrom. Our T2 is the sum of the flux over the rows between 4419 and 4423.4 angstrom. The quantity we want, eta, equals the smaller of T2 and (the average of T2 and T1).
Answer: 2.59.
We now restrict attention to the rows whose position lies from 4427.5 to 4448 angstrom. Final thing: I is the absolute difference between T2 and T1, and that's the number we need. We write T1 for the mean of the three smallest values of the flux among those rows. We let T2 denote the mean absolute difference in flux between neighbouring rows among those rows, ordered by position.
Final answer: 0.46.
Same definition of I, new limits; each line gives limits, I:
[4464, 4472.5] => 0.55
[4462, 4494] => 0.52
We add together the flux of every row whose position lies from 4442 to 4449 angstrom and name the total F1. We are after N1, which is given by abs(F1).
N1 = 4.5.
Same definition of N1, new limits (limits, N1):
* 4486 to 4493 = 4.8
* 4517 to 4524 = 5.0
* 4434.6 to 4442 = 4.4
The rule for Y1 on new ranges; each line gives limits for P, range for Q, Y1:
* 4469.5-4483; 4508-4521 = 0.015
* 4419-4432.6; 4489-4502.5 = 0.027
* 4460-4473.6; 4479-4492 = 0.030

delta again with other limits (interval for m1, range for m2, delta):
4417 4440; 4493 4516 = 1.15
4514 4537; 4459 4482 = 1.14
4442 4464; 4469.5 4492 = 1.16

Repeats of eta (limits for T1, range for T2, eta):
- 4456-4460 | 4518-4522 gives 2.62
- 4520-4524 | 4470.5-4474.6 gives 2.81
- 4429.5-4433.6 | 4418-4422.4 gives 2.62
